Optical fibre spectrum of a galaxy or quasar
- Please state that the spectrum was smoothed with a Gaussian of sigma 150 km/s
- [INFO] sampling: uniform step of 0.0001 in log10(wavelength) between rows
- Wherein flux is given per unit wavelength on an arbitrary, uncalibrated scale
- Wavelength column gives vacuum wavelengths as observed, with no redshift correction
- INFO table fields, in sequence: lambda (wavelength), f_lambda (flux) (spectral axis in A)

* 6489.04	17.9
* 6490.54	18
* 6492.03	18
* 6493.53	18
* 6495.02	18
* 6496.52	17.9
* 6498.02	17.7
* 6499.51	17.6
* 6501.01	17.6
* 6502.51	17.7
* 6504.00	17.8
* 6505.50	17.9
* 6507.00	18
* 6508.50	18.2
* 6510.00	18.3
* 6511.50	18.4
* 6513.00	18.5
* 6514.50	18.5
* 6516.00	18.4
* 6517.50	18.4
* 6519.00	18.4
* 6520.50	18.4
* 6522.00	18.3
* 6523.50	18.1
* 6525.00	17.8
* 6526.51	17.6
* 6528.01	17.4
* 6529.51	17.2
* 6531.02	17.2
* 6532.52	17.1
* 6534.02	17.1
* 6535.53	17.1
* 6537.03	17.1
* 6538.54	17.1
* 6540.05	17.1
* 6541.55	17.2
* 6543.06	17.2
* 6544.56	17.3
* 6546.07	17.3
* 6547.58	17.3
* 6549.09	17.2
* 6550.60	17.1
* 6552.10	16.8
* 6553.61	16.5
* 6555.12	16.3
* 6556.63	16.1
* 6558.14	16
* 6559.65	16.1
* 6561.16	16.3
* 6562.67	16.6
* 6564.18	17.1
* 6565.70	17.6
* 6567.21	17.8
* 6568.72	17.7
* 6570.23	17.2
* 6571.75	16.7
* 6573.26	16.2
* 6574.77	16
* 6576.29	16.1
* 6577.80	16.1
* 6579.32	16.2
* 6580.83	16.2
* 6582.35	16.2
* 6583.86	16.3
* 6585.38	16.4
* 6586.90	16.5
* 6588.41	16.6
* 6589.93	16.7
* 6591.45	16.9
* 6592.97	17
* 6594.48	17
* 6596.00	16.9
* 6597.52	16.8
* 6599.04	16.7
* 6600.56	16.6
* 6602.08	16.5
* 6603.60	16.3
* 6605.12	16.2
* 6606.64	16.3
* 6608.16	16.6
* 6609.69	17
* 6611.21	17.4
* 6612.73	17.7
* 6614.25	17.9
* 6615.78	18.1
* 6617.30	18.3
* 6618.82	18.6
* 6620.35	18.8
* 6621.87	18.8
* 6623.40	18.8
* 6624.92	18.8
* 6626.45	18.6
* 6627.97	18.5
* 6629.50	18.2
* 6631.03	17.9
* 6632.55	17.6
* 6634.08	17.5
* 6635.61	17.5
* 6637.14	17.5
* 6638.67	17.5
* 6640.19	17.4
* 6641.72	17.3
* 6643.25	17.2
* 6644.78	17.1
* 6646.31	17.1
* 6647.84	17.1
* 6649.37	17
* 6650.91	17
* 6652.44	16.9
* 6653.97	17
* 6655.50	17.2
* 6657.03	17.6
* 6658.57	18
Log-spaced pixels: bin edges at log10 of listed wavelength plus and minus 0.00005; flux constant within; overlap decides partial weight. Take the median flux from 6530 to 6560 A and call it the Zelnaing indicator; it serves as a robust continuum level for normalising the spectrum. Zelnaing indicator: 17.1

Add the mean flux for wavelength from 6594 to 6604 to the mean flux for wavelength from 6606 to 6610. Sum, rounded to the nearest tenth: 33.3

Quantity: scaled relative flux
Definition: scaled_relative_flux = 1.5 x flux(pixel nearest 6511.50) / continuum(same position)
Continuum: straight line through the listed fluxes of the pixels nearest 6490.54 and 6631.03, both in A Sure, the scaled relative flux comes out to 1.53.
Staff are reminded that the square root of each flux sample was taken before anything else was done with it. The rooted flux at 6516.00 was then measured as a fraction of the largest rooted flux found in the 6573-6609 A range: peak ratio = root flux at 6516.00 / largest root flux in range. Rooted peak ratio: 1.04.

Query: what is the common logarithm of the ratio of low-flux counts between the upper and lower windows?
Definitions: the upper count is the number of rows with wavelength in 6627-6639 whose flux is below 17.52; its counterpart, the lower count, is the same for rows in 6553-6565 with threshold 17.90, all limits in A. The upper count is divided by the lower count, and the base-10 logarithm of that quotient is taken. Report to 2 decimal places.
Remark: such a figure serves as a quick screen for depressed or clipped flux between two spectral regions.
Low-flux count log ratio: -0.30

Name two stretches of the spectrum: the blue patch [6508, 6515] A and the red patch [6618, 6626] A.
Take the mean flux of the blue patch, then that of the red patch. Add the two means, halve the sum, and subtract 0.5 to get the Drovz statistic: 18.1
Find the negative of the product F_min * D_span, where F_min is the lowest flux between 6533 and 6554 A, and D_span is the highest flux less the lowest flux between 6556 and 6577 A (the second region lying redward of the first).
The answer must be -30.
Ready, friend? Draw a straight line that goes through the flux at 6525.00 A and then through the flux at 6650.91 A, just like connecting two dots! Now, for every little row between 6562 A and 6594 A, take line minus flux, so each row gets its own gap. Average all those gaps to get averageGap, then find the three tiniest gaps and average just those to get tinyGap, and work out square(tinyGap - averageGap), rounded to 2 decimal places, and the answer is 0.92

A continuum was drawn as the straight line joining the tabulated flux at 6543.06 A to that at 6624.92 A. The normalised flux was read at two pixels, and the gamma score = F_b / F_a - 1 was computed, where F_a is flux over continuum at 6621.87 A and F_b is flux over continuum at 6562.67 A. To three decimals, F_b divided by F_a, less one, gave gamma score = -0.059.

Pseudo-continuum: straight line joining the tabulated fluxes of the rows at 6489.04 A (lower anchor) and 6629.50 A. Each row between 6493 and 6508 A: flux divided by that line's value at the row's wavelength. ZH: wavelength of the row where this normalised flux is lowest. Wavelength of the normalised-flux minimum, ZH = 6501.01 A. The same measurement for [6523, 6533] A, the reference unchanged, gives 6532.52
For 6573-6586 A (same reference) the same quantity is 6574.77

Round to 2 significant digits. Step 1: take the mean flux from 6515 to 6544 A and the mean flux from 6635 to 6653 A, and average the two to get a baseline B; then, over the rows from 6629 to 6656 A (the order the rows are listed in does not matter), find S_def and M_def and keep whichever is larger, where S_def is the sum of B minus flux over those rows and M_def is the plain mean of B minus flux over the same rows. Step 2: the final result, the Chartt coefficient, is 1.3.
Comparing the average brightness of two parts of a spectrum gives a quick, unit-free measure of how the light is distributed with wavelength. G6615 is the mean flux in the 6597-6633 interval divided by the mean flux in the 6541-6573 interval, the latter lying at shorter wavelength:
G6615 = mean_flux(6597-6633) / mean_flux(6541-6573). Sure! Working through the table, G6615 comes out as 1.04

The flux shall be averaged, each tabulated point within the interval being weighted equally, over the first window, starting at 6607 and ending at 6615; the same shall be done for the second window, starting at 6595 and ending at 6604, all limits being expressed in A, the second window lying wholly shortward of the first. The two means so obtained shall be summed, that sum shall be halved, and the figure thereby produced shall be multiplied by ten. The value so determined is 170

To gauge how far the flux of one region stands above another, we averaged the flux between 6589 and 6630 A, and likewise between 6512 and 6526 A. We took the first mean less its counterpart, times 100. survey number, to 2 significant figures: -83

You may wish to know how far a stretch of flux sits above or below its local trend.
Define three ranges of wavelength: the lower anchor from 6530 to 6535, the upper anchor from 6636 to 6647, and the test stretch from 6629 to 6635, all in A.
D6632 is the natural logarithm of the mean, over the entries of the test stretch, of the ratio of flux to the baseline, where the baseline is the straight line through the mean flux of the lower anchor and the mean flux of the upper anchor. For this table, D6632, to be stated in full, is 0.03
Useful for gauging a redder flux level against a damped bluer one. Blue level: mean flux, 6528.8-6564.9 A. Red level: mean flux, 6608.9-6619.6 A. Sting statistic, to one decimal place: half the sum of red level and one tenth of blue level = 9.8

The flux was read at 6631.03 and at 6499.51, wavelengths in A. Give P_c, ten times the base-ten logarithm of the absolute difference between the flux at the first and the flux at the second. -5.2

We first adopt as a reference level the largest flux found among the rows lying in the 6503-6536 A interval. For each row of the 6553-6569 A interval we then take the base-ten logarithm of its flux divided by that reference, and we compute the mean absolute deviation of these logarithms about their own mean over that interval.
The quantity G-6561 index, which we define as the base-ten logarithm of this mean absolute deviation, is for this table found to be -1.82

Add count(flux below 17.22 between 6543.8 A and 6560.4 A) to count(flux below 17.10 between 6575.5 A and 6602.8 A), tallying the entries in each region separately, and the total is 26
